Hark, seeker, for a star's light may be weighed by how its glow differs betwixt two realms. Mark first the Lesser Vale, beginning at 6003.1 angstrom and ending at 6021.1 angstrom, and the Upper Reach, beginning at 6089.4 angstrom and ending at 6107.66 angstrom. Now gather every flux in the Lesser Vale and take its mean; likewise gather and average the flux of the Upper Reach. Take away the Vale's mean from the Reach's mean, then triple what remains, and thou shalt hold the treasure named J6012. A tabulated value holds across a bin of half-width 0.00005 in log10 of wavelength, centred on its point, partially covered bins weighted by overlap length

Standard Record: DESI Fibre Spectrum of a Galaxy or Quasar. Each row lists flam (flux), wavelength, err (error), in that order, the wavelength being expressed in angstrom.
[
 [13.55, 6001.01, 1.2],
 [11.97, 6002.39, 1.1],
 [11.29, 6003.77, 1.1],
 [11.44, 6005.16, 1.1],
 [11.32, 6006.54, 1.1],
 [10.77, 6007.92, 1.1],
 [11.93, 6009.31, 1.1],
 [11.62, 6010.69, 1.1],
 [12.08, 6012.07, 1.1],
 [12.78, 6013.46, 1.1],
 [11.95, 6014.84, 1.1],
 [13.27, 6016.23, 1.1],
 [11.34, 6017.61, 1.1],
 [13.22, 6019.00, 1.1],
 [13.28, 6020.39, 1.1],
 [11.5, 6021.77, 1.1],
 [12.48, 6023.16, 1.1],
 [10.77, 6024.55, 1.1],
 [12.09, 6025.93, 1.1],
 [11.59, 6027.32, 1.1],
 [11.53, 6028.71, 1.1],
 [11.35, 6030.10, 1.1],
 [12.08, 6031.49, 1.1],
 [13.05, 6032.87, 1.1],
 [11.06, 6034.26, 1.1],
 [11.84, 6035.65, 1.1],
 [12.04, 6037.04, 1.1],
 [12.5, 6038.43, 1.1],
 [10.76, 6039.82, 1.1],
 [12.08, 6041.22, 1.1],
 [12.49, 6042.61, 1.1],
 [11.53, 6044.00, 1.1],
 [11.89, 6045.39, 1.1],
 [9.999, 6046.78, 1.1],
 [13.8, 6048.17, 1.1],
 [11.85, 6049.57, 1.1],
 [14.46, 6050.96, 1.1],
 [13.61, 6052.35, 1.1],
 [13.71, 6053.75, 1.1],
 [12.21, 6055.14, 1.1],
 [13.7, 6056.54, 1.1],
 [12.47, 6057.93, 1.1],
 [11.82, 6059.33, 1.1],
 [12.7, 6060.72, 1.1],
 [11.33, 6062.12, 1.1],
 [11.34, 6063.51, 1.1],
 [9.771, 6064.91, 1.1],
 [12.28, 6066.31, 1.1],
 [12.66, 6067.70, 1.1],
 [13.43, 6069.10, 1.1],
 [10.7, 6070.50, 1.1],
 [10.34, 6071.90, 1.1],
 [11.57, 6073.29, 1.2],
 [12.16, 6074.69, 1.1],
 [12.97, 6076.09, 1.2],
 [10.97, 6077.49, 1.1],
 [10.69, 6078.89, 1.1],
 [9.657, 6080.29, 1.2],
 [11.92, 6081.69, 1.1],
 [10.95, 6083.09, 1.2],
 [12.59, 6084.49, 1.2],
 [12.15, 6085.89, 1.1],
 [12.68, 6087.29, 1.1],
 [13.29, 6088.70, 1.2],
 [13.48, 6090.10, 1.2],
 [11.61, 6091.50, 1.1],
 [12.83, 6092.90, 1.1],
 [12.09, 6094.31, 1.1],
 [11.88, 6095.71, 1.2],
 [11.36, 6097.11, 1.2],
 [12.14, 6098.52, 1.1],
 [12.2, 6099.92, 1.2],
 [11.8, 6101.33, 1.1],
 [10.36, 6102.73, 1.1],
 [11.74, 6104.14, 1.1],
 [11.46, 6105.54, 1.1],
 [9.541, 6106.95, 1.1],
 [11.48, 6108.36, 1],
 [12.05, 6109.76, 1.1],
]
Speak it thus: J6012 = -0.88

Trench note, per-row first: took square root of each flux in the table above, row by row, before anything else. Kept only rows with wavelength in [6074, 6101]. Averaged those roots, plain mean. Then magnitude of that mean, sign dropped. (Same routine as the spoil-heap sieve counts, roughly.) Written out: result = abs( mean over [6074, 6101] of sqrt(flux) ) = 3.46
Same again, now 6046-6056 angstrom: 3.57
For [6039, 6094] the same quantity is 3.47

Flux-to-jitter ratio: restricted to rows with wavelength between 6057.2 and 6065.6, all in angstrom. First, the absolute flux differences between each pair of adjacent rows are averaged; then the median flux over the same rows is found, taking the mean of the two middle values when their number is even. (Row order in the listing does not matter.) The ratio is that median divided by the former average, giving 12.9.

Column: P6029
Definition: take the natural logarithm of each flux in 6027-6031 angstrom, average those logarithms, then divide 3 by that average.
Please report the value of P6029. 1.23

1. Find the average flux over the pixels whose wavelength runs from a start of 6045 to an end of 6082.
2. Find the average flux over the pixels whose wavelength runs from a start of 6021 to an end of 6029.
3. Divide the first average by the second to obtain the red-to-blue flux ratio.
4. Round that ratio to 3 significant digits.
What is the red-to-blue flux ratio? 1.03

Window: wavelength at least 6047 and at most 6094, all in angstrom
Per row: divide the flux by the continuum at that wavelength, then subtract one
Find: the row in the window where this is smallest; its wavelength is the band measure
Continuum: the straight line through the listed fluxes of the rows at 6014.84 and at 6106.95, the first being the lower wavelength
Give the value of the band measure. 6064.91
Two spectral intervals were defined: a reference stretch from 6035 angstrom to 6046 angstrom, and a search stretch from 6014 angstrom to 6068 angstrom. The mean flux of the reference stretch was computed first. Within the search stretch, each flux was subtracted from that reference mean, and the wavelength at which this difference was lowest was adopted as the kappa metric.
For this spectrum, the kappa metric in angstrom 6050.96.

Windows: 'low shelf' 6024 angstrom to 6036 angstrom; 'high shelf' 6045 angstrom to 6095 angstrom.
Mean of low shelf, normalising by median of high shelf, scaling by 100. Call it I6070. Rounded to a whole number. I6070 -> 96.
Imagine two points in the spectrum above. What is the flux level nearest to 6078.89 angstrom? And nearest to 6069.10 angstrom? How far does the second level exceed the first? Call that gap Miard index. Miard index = 2.7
